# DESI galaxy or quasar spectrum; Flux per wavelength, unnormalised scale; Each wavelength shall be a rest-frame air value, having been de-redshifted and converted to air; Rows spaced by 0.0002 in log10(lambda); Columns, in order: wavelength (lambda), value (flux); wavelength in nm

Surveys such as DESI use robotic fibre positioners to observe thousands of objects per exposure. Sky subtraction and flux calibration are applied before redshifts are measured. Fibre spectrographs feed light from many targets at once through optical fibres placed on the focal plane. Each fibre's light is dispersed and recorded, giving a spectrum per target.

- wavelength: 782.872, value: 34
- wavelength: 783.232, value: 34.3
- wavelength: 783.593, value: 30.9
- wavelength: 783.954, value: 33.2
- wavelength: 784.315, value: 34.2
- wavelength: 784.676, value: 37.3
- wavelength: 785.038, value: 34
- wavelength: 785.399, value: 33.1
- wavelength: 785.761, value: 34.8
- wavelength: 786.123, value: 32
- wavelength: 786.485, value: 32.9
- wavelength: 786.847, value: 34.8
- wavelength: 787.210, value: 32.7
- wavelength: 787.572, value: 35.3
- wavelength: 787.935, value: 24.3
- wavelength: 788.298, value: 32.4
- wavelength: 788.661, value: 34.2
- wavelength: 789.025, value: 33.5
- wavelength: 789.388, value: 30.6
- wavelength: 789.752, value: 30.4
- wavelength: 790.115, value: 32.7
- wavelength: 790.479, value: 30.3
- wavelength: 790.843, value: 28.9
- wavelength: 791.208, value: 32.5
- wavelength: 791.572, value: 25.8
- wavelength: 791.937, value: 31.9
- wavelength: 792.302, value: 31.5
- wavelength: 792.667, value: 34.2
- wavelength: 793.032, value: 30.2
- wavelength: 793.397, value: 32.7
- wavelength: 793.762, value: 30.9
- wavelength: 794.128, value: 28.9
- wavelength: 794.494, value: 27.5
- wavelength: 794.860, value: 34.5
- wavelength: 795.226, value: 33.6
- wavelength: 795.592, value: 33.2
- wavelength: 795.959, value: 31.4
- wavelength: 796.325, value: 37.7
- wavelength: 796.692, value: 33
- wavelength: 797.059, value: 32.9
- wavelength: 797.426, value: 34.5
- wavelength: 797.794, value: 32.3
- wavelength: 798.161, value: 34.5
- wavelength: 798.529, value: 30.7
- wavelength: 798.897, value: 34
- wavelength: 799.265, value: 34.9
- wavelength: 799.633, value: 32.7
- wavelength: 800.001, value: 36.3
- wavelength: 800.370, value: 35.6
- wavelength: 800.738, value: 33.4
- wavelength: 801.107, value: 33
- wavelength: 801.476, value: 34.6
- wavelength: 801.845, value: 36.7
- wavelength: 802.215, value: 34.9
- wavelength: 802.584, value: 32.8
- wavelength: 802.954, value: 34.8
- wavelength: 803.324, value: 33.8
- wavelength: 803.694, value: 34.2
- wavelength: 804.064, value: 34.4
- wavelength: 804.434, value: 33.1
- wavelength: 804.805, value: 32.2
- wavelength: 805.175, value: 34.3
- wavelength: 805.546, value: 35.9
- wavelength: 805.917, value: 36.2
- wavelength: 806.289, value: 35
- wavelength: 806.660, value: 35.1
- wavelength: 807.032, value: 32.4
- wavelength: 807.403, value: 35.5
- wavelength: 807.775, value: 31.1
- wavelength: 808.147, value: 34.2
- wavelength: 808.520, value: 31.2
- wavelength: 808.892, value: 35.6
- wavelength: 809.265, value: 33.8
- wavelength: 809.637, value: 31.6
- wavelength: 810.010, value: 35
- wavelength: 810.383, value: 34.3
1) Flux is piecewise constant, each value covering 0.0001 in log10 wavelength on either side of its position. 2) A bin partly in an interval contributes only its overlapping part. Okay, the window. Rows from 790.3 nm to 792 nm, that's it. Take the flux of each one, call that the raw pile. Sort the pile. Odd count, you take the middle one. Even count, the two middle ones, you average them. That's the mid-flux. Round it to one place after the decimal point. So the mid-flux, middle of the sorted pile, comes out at 30.3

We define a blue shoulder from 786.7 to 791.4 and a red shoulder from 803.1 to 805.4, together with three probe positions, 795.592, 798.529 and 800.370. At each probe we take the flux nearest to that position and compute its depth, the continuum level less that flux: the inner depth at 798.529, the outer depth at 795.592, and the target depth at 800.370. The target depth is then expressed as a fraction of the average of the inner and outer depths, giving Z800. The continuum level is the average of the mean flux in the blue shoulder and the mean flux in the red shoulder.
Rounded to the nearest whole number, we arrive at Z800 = -4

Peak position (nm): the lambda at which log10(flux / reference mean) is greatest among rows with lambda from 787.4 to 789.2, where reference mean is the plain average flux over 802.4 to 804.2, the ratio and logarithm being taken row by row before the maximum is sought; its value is 787.572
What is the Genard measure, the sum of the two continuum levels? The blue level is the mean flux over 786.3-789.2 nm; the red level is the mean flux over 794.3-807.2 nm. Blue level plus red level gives 66.4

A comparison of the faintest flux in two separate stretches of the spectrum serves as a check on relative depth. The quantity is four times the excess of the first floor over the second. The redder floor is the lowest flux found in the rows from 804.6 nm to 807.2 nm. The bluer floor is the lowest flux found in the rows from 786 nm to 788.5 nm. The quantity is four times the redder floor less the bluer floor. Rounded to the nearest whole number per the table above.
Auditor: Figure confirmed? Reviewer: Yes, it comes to 32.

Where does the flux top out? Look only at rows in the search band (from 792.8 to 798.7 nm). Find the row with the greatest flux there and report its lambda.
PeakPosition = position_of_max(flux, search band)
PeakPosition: 796.325 nm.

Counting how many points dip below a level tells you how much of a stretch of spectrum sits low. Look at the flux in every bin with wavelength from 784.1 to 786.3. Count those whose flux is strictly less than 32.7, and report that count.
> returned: 1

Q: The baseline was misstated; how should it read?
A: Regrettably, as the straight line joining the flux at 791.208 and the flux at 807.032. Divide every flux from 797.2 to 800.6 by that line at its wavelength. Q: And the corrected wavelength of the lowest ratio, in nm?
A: 798.529 nm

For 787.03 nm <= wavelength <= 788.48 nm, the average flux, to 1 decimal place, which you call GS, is 31.2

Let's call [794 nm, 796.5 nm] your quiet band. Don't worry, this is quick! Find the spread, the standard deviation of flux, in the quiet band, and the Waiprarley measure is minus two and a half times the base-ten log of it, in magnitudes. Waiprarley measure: -1.3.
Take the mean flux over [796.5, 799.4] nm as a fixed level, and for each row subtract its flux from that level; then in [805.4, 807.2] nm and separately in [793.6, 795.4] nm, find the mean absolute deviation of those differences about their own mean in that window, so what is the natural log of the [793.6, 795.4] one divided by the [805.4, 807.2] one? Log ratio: 0.9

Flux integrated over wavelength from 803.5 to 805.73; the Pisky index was 76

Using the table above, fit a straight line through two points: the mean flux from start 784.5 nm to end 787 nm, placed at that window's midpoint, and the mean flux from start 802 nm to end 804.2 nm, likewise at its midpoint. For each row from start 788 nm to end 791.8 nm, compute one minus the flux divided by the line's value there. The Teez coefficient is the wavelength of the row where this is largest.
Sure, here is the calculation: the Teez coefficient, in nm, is 791.572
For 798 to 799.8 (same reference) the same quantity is 798.529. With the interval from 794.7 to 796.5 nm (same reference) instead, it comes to 795.959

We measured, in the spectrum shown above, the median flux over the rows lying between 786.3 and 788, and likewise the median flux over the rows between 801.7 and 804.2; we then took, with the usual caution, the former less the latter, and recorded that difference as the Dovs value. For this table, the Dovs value -1.5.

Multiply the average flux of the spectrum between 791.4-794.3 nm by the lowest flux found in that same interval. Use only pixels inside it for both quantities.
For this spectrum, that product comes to 794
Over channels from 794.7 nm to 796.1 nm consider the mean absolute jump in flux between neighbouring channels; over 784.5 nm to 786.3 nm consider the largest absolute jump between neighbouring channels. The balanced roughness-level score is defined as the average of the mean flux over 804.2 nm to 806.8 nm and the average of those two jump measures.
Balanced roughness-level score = 18.4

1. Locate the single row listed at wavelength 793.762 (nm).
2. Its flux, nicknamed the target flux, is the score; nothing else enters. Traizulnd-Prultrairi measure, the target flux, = 30.9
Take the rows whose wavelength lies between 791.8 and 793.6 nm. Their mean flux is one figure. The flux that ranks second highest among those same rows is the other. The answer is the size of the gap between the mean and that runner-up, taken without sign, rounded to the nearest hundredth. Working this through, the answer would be 0.60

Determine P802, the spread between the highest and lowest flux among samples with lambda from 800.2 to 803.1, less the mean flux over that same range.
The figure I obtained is -30.6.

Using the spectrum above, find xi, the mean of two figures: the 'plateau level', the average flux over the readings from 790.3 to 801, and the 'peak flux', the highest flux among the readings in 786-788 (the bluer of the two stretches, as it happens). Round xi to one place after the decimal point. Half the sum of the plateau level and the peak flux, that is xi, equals 33.9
